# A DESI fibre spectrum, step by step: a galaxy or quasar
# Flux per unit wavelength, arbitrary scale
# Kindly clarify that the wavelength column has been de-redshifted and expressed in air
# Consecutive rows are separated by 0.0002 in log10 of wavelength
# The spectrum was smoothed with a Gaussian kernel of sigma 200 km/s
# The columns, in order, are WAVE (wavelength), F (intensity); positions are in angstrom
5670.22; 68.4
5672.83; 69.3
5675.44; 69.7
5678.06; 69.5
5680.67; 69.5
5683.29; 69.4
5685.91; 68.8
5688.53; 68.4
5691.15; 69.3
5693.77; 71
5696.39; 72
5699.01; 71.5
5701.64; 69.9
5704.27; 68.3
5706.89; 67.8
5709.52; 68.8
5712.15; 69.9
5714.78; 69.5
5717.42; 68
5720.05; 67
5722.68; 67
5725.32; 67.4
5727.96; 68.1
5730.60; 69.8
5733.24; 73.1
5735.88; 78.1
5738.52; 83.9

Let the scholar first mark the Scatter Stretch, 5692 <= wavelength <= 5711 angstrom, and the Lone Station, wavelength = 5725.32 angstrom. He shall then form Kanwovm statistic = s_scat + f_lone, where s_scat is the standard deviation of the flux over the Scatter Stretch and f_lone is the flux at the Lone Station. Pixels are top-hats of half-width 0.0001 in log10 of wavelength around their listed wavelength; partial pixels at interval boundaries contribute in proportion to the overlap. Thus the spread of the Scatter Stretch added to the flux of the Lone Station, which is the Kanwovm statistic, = 69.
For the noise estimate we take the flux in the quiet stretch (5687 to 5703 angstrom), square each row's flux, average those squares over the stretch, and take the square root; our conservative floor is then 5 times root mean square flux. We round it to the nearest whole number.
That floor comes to 352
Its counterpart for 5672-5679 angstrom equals 348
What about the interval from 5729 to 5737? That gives 369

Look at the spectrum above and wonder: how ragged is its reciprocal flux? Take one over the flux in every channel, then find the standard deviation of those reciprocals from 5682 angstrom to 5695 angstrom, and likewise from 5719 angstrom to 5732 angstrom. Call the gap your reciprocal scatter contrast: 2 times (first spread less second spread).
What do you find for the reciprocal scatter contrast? -0.0001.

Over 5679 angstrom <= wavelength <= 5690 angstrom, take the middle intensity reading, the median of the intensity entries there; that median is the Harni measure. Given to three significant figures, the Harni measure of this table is 69.1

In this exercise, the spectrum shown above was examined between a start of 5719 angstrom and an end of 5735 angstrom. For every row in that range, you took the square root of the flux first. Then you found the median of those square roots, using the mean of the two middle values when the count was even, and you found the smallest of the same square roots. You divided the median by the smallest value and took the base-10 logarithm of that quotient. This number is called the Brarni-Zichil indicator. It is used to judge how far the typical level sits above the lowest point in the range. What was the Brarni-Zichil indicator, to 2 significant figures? 0.0024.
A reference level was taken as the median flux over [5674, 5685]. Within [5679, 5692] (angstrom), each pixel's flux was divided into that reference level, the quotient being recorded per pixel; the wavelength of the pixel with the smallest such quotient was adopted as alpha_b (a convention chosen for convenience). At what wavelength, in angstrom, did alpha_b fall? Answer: 5680.67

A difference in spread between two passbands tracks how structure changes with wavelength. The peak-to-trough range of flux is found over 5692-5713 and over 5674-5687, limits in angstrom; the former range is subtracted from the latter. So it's -3.3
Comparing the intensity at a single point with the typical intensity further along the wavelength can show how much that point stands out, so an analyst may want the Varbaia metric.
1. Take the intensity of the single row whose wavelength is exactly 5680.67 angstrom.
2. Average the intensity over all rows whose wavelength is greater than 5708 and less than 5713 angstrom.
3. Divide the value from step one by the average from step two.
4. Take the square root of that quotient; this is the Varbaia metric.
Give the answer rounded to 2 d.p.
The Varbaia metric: 1.00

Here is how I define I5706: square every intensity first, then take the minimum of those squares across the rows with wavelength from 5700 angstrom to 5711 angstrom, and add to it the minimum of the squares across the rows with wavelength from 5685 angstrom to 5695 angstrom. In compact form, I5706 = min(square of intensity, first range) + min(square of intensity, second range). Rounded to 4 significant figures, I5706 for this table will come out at 9275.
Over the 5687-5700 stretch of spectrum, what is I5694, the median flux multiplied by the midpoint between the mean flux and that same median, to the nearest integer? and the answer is 5021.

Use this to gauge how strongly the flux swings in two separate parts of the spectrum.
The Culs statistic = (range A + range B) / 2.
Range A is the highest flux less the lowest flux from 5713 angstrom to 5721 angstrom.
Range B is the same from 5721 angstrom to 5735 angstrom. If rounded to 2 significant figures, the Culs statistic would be 4.3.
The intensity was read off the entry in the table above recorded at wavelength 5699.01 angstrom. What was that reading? 71.5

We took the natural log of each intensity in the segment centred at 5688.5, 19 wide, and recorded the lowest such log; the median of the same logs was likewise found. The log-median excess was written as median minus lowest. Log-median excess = 0.015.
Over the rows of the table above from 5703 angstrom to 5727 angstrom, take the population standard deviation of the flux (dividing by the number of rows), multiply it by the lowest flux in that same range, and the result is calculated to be 66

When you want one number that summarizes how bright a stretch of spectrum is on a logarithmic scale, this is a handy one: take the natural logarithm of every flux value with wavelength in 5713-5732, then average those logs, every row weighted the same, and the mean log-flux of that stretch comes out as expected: 4.22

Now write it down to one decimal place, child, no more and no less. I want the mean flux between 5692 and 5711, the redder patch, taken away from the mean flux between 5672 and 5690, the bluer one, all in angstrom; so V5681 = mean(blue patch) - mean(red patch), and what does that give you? -0.7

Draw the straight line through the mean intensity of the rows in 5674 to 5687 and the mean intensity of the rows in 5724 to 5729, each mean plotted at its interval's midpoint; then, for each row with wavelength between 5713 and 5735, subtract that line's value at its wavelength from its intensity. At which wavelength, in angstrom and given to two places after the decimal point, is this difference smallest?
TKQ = 5720.05 angstrom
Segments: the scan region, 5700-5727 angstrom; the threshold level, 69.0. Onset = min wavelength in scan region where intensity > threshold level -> 5701.64 angstrom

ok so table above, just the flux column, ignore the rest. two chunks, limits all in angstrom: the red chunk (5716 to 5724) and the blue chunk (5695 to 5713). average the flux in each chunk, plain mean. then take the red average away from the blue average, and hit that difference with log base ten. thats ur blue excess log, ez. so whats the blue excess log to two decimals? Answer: 0.38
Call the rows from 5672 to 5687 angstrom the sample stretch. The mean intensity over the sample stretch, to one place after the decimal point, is 69.4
